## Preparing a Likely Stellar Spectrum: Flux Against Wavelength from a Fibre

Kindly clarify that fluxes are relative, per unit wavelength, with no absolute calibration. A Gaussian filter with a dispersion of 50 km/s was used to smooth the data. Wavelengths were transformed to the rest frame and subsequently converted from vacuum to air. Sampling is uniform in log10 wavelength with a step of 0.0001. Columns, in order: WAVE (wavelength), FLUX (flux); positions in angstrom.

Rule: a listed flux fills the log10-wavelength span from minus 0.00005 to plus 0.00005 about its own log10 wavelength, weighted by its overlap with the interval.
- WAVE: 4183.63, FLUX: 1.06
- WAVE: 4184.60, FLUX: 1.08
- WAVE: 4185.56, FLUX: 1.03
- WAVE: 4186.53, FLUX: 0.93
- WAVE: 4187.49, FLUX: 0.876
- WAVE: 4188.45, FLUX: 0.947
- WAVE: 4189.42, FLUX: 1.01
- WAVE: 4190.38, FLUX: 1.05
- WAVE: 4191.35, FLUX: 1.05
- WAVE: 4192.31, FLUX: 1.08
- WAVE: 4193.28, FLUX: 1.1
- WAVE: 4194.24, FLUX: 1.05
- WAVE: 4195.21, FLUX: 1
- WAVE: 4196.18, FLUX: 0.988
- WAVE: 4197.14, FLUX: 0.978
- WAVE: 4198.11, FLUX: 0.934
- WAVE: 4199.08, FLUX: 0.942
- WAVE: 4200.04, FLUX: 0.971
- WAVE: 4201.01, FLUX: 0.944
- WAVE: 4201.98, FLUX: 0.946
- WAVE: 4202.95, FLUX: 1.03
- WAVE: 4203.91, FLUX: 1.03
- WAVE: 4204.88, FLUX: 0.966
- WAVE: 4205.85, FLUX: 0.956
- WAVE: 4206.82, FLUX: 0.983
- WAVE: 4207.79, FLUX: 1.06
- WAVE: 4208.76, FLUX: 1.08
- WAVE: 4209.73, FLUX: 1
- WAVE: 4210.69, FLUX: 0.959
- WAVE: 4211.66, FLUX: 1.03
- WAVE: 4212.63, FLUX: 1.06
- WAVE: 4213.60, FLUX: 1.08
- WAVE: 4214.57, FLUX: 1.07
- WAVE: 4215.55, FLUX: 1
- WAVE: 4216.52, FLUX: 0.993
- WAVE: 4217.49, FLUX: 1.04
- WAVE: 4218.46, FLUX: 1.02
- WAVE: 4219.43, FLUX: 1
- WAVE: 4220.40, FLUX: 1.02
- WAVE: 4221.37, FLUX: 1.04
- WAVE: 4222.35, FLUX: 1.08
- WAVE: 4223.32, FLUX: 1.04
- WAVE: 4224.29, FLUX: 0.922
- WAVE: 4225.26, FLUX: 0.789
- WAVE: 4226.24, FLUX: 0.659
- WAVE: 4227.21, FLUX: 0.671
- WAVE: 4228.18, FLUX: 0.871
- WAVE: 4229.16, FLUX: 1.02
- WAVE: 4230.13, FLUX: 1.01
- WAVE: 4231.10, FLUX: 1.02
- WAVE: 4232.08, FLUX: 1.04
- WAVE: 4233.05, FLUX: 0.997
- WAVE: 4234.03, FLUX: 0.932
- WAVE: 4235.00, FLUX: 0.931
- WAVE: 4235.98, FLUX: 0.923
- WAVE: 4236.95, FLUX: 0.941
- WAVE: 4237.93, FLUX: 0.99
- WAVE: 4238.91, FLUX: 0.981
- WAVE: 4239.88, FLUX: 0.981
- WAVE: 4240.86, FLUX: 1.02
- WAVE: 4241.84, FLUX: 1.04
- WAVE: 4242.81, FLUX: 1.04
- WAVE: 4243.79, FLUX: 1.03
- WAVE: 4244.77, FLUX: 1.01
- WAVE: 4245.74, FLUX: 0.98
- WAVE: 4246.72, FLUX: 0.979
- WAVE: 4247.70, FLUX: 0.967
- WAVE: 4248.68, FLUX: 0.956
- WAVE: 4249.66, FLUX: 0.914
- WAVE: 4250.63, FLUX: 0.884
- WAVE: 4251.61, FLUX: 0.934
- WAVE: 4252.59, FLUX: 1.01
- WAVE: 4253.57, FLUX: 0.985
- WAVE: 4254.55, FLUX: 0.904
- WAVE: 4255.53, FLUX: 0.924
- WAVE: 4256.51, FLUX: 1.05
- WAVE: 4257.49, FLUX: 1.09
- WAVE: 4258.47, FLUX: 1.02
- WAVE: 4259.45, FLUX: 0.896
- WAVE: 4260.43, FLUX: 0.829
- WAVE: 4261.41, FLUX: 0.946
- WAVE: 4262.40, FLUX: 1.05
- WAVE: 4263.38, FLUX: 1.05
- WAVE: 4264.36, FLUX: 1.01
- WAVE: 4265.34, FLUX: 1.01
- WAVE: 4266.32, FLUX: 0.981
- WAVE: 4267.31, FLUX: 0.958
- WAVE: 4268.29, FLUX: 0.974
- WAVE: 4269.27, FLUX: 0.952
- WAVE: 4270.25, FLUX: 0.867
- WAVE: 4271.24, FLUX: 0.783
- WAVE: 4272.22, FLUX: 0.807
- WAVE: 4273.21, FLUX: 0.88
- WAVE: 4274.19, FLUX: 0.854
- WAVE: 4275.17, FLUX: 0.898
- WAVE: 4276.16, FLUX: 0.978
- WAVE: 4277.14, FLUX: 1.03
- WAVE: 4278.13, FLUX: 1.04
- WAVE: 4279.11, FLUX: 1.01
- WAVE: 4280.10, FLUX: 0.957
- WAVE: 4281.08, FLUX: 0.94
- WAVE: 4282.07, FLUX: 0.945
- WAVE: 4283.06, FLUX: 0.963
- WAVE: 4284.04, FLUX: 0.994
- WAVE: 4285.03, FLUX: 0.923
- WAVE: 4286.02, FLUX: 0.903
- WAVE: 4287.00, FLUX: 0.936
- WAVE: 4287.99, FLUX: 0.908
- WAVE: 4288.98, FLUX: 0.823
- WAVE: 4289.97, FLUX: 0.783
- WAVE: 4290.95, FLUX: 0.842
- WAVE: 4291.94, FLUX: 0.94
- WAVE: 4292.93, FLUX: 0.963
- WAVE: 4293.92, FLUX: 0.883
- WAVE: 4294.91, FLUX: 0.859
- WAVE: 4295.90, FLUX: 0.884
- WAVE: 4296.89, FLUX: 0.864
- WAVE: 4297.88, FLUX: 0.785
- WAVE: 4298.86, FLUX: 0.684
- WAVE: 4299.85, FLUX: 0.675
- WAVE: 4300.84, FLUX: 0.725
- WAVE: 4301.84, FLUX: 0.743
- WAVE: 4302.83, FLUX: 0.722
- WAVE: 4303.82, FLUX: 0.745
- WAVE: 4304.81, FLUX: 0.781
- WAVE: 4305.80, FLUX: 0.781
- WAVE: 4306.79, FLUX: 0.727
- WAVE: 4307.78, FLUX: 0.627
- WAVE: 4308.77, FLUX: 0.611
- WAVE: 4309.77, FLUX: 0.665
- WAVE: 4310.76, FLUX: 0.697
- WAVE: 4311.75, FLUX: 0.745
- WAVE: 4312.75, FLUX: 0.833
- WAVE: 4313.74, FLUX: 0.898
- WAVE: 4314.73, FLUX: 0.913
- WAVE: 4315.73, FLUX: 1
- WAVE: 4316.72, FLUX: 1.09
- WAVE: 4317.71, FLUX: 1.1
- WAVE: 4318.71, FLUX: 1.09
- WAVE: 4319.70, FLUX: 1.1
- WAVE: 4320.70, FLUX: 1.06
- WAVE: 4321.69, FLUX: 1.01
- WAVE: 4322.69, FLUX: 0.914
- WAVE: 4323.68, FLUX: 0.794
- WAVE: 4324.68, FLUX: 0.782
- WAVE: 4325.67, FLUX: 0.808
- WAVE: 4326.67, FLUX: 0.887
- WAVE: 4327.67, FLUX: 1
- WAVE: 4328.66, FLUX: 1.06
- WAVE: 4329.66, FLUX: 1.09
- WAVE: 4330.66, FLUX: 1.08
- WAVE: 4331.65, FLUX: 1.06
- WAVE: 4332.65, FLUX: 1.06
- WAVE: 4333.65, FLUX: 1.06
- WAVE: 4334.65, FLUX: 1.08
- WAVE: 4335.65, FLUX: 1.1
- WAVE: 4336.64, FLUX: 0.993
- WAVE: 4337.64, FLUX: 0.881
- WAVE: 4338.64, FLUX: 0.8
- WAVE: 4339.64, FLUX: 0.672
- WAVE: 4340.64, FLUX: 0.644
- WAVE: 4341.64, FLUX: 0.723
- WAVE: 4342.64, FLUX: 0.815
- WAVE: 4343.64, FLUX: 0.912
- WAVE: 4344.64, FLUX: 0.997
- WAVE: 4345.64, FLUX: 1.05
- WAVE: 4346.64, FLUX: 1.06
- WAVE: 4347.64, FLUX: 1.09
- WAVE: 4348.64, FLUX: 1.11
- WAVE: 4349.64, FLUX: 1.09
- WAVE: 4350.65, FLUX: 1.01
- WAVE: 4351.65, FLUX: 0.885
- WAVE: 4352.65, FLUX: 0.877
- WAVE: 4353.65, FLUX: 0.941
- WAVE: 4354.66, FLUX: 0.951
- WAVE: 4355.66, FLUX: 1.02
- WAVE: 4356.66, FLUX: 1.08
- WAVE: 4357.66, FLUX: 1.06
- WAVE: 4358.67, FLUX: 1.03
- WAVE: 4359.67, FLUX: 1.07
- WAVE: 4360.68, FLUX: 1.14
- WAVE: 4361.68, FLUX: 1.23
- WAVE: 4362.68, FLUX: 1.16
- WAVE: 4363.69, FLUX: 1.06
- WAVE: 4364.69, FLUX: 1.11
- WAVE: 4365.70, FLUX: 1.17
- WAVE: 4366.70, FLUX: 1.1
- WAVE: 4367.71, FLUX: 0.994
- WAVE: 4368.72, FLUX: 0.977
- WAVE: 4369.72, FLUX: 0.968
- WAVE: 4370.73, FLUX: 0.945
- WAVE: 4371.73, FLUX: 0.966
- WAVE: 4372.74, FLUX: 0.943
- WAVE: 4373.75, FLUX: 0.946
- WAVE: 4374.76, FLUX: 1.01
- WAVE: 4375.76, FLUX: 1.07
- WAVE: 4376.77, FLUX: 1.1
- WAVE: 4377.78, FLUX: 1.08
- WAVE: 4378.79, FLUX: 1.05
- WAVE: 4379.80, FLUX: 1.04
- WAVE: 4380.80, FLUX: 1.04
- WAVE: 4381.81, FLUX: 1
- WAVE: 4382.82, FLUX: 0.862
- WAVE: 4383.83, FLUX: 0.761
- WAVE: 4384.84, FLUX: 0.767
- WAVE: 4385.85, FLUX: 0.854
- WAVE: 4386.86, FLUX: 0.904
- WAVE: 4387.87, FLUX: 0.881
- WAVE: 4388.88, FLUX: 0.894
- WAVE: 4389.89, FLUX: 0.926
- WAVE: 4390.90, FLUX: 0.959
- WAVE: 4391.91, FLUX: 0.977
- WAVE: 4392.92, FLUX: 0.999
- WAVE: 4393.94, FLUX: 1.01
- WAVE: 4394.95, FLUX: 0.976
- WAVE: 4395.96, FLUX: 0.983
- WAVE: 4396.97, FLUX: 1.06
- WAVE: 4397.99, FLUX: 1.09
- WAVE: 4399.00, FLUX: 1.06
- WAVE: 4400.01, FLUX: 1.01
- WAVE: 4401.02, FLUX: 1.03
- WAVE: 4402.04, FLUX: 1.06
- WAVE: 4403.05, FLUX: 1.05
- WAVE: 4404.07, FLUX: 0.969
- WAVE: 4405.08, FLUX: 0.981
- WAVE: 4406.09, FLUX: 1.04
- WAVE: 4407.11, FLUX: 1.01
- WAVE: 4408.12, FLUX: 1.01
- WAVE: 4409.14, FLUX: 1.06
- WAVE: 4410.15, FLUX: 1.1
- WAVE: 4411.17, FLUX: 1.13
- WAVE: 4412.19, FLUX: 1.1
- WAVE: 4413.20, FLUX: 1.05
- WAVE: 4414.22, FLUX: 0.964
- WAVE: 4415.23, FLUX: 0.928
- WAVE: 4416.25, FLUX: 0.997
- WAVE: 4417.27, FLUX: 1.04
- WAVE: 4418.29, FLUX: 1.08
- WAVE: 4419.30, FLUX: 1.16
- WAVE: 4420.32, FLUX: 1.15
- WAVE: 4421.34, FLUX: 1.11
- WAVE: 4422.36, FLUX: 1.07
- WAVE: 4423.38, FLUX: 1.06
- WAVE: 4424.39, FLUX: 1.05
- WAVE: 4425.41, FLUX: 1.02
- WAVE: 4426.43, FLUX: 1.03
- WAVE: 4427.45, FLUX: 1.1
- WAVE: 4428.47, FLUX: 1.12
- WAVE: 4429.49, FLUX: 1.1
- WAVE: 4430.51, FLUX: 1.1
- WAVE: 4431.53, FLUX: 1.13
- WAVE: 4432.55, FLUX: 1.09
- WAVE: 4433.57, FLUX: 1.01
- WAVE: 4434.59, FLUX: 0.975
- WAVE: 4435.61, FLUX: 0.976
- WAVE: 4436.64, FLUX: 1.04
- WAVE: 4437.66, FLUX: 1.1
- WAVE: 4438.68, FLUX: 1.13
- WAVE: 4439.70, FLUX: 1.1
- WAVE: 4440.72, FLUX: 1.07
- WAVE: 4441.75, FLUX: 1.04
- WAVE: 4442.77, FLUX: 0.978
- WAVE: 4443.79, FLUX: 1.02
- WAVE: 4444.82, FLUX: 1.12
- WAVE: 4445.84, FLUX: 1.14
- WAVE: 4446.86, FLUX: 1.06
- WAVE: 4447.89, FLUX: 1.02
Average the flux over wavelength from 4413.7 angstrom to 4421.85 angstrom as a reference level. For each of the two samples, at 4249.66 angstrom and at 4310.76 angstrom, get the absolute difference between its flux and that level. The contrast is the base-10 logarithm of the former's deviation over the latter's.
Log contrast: -0.4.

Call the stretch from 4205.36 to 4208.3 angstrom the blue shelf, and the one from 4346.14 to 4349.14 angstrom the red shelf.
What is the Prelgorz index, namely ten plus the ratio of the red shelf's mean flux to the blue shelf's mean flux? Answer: 11.1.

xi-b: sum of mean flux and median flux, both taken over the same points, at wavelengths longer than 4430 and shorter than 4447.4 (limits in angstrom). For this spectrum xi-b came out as 2.13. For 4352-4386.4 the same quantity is 2.04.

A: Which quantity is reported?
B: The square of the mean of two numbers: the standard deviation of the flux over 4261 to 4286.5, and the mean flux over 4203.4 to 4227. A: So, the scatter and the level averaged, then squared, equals 0.28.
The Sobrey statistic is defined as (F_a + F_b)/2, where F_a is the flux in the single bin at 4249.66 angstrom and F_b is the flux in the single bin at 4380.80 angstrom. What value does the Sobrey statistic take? 0.98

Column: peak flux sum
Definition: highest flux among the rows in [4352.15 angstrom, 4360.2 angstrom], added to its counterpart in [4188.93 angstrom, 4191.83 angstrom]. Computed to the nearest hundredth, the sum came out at 2.13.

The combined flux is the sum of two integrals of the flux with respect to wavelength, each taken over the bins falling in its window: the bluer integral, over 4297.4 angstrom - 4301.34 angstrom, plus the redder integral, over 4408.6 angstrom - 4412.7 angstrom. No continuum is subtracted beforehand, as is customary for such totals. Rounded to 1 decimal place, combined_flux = 7.3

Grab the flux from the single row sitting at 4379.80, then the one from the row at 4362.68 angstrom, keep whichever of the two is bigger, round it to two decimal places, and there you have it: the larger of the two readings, 1.16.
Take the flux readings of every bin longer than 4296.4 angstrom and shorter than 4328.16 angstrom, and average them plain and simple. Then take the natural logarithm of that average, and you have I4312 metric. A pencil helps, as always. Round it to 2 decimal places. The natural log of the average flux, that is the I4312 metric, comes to -0.18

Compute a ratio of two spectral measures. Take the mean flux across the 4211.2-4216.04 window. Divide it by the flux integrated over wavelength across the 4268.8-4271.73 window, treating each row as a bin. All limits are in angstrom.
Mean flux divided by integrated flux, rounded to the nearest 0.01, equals 0.41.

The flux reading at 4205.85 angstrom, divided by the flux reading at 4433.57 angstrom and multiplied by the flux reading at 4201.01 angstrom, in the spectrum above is 0.89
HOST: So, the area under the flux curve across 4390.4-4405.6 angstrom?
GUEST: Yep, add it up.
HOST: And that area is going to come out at 15.4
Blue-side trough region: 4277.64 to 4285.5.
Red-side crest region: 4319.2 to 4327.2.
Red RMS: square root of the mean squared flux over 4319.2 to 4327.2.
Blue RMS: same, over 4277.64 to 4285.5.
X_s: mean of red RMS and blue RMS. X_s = 0.95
